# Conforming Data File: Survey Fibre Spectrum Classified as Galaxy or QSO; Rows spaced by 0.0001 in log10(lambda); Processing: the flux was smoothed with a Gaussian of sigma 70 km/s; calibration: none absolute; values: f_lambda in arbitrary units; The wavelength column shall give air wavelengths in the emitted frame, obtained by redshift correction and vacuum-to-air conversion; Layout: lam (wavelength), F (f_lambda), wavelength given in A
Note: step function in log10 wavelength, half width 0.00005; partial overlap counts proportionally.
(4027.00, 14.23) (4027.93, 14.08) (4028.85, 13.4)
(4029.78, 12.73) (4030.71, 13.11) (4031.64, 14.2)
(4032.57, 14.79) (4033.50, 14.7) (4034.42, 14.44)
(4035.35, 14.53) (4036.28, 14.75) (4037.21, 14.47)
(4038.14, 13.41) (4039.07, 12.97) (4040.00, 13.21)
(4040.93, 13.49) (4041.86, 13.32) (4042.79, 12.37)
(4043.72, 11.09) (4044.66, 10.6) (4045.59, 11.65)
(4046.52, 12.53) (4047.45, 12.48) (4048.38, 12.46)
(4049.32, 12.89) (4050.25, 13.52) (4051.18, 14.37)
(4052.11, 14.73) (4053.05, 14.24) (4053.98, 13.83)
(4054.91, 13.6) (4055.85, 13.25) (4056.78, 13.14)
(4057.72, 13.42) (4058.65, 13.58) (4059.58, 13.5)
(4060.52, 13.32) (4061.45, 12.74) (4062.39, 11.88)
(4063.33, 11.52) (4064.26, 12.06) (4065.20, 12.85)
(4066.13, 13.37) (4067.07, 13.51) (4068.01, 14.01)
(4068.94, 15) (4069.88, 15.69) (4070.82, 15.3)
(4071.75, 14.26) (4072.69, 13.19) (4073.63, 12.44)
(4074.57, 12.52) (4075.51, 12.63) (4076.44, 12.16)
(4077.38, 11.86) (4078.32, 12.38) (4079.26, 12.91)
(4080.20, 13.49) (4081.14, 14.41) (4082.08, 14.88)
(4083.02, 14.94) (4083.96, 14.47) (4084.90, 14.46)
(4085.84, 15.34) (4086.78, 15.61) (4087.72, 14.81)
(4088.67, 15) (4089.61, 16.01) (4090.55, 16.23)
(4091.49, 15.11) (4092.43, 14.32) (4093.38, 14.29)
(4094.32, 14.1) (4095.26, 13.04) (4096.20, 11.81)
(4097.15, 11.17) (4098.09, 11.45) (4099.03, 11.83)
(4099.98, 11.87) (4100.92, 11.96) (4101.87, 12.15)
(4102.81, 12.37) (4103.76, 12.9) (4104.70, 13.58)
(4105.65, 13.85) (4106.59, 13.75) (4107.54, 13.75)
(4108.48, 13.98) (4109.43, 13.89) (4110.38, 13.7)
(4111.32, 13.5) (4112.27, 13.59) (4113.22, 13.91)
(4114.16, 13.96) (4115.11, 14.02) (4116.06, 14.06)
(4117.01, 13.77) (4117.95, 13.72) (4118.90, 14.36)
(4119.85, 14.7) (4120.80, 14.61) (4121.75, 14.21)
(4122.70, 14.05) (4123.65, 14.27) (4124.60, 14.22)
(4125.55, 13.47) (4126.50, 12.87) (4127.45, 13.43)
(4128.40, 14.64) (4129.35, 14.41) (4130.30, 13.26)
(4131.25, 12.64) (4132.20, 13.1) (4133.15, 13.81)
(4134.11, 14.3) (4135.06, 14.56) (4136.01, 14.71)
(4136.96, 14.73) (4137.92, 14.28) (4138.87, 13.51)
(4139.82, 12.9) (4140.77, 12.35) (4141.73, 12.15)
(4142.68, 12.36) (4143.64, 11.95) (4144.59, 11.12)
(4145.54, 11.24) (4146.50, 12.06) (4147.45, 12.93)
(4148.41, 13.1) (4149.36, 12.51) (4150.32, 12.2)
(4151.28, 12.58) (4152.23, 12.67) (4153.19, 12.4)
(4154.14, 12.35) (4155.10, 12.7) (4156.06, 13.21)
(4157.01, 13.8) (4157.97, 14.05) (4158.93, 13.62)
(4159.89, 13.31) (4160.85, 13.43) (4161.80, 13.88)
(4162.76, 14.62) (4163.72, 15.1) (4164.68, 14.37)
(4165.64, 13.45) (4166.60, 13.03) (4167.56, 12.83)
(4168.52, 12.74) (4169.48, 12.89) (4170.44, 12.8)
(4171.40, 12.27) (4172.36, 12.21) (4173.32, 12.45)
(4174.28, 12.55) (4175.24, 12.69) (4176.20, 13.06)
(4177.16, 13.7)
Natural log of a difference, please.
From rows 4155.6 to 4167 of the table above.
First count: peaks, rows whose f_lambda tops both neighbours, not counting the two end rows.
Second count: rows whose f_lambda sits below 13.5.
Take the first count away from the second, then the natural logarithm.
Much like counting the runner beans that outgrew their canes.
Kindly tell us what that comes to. 1.1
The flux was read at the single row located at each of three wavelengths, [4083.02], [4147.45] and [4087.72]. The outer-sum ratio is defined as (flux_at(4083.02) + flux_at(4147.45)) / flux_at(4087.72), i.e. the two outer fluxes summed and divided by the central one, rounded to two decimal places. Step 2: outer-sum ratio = 1.88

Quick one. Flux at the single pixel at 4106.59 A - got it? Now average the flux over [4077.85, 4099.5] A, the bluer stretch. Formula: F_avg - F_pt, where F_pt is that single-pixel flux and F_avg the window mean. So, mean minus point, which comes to 0.25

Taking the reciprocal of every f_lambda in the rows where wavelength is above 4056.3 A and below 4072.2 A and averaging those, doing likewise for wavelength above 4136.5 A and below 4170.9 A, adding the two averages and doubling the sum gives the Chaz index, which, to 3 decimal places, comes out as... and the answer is 0.304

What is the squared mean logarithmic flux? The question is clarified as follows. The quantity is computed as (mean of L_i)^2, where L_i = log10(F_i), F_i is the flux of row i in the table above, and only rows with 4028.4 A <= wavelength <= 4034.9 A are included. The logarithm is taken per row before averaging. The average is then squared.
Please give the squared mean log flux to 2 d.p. 1.31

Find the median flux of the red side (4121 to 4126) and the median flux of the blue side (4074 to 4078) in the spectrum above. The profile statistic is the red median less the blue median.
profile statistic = 1.9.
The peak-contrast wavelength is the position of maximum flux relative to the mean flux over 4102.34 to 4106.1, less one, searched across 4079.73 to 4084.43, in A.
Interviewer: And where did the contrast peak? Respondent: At 4083.02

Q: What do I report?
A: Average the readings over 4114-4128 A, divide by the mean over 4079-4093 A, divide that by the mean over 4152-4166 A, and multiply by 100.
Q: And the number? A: 7.0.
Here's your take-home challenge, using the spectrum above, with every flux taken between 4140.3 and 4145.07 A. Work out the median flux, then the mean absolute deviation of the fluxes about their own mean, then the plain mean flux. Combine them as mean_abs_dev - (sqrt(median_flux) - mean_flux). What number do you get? 8.9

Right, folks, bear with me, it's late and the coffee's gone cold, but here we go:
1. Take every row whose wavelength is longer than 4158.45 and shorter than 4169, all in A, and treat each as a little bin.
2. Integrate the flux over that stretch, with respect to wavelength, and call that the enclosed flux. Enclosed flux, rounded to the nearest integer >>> 144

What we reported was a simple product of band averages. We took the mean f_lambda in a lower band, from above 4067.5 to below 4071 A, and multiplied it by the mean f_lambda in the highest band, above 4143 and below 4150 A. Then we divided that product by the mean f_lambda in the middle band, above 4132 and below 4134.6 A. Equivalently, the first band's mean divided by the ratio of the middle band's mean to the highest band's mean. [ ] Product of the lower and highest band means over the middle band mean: 13.2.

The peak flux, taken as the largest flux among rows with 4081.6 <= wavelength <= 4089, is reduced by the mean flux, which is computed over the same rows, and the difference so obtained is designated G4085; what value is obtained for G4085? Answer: 0.7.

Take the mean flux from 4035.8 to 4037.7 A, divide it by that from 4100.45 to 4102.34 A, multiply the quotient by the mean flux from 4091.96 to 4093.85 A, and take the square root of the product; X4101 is 4.16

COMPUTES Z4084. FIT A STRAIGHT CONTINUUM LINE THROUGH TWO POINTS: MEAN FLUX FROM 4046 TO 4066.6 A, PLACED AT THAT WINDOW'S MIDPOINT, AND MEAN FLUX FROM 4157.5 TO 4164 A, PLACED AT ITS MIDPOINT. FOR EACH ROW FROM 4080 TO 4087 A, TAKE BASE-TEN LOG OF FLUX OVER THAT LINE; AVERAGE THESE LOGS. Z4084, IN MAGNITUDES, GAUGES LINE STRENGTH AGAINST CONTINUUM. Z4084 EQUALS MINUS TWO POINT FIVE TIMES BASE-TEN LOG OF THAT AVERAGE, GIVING 3.5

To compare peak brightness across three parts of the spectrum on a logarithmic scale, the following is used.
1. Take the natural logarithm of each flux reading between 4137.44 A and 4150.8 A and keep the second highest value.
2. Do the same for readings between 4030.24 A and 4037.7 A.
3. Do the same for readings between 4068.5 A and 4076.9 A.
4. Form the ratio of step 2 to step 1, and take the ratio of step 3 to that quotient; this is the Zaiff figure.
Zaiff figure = 2.64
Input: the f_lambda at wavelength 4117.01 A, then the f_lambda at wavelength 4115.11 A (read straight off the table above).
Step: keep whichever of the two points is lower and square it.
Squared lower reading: 190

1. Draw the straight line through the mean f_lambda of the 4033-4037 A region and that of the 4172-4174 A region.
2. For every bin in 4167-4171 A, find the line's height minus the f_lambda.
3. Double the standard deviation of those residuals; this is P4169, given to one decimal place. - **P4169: 0.1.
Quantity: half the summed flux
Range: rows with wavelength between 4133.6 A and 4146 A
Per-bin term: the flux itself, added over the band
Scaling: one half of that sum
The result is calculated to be 85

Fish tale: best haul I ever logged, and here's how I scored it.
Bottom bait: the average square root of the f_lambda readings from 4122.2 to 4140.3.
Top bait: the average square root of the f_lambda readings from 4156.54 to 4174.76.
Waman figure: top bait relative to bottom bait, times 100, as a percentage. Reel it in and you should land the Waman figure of 98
